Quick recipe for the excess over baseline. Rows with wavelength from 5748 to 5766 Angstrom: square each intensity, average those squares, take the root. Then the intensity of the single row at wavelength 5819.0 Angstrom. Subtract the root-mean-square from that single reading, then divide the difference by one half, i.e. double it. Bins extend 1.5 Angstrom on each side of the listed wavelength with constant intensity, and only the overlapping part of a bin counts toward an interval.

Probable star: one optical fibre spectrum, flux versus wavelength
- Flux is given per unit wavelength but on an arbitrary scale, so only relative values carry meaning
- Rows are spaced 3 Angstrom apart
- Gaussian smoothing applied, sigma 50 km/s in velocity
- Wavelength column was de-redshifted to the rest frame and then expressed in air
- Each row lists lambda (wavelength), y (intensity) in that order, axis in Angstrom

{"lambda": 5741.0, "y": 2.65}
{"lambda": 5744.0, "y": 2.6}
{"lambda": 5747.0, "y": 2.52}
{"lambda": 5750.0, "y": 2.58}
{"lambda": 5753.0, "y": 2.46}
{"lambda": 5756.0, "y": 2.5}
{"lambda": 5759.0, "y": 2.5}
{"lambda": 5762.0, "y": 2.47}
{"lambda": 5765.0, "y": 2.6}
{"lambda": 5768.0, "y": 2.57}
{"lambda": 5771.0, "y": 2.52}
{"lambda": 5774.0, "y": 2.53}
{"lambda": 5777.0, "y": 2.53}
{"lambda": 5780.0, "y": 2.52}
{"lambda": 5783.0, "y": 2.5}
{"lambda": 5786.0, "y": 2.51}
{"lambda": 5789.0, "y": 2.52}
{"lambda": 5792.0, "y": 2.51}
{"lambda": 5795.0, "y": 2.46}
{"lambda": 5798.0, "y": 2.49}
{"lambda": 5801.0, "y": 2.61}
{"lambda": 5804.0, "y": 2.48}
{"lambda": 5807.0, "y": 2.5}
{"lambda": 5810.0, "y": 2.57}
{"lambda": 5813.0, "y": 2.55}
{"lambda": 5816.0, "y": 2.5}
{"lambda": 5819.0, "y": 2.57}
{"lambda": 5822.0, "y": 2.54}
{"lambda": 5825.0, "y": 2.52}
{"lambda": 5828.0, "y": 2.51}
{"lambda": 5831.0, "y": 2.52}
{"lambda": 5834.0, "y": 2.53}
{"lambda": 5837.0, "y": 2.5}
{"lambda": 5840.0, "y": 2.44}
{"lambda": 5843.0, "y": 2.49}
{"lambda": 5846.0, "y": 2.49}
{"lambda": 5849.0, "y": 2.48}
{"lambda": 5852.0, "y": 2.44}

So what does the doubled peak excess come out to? 0.10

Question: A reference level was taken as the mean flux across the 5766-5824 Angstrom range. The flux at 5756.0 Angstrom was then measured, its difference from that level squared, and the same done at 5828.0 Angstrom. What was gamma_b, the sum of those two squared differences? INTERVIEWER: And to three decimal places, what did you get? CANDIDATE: 0.001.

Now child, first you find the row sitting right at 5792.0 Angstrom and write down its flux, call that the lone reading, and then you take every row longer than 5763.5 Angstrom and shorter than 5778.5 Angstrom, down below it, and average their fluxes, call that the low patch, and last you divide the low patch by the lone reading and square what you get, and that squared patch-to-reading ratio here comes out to 1.032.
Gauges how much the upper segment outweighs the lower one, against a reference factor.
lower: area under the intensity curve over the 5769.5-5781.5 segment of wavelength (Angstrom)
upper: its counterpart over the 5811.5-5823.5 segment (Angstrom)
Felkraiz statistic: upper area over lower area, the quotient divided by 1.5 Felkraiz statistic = 0.671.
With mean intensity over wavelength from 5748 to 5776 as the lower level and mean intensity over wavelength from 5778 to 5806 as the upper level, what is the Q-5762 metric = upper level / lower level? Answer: 0.994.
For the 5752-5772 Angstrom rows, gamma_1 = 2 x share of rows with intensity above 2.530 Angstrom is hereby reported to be 0.57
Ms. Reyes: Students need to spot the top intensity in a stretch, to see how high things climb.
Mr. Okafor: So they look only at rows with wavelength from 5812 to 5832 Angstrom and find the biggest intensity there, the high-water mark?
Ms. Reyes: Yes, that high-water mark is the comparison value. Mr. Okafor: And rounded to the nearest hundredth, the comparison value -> 2.57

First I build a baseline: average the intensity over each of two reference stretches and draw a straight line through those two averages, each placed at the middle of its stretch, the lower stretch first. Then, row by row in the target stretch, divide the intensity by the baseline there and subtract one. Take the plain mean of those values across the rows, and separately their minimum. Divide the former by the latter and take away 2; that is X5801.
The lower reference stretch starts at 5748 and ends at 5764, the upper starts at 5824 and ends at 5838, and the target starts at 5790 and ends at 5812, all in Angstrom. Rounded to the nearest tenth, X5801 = -2.1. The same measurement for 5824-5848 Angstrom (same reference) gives -1.8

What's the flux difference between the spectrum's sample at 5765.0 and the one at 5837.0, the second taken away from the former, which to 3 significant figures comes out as 0.100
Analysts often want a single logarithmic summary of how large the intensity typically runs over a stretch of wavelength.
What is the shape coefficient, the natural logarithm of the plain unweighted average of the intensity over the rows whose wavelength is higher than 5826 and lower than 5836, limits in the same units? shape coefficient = 0.924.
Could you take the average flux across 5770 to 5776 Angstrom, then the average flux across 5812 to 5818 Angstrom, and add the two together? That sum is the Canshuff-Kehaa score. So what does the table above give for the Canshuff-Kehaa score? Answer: 5.05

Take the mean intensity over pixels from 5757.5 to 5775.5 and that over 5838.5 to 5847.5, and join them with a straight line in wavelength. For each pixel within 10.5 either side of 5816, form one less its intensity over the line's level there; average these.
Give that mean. -0.017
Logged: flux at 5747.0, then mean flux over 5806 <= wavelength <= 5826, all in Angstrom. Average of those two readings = 2.53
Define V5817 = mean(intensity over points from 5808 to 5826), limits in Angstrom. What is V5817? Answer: 2.54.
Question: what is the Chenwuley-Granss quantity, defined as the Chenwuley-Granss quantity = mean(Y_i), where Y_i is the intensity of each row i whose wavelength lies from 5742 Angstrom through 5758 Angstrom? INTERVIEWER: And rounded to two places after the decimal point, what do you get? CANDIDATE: 2.53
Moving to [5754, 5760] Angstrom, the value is 2.50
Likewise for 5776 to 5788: 2.51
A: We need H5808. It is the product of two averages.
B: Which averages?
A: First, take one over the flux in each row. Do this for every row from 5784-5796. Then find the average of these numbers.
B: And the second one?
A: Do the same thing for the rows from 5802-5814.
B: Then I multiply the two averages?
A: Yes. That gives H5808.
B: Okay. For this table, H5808 0.158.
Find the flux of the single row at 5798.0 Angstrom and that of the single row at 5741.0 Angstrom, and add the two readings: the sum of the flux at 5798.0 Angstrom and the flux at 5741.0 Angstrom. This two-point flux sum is 5.140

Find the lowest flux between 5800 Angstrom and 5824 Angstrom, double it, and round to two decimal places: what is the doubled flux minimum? 4.96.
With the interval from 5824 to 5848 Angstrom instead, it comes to 4.88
